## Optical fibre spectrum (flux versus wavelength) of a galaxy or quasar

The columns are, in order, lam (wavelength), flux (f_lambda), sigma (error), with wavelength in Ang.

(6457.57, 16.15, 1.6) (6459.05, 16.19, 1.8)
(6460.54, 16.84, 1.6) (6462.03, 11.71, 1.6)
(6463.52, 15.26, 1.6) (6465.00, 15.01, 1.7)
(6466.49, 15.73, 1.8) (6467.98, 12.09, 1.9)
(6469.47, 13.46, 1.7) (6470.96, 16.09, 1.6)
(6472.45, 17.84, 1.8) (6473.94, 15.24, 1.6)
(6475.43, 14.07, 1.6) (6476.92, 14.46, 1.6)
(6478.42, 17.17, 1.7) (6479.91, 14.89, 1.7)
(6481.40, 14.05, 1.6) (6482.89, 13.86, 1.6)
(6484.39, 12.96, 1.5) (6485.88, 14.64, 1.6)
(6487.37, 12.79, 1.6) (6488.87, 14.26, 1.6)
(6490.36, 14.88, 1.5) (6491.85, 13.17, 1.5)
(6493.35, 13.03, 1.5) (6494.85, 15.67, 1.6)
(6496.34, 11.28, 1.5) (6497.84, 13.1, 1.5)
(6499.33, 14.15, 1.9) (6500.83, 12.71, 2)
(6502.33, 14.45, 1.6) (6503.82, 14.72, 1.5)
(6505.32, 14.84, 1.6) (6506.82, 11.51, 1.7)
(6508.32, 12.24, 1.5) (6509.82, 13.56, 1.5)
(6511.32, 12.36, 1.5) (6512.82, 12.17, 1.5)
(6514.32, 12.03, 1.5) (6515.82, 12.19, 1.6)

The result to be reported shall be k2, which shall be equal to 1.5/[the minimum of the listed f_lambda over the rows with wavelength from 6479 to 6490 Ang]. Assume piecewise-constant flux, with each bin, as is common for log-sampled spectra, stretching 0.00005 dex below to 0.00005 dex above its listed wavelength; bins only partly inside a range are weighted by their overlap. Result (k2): 0.117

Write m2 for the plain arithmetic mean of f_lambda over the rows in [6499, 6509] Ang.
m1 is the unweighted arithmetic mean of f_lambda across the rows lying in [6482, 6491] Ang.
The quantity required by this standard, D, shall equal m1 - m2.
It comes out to 0.4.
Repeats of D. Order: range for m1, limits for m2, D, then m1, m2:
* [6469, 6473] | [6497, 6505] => 2.0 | 15.8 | 13.8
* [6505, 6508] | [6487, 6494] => -0.5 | 13.2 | 13.6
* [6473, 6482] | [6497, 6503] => 1.4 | 15.0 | 13.6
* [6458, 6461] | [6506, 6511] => 4.1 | 16.5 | 12.4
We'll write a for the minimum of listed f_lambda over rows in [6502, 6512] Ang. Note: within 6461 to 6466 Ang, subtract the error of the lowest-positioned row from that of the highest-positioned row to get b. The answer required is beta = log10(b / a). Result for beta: -2.06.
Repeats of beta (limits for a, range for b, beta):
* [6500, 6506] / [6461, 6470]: -2.10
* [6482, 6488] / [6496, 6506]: -2.11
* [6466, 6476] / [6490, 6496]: -2.08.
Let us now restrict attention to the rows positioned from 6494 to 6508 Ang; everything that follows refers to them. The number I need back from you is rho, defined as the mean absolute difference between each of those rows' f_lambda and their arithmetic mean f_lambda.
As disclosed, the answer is 1.29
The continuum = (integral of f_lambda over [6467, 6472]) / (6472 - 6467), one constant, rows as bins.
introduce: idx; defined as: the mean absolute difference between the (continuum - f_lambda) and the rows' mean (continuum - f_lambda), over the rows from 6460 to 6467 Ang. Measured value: 1.28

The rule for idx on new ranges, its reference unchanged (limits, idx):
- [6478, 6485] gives 1.16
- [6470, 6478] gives 1.14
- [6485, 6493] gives 0.77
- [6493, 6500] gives 1.17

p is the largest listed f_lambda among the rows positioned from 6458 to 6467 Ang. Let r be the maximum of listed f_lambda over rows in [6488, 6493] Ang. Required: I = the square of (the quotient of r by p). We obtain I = 0.78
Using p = 16.84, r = 14.88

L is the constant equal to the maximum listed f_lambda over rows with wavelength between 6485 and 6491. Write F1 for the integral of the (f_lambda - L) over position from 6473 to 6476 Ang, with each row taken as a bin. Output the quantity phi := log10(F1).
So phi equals -1.31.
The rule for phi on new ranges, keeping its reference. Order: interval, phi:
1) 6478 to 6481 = 0.38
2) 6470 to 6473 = 0.73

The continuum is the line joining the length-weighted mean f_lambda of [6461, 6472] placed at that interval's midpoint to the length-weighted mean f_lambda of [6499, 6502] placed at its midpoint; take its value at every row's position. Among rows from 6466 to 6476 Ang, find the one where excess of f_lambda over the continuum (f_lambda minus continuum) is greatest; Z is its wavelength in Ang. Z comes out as 6472.45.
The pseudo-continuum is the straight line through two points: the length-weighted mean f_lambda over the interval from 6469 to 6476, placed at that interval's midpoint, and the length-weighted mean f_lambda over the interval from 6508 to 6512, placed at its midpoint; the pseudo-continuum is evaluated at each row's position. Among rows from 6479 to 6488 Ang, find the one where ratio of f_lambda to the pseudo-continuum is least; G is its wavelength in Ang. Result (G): 6484.39 Ang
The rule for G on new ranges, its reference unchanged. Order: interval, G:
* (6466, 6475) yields 6467.98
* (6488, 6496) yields 6493.35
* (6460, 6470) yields 6462.03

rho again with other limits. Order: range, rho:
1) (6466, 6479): 1.43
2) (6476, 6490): 0.84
